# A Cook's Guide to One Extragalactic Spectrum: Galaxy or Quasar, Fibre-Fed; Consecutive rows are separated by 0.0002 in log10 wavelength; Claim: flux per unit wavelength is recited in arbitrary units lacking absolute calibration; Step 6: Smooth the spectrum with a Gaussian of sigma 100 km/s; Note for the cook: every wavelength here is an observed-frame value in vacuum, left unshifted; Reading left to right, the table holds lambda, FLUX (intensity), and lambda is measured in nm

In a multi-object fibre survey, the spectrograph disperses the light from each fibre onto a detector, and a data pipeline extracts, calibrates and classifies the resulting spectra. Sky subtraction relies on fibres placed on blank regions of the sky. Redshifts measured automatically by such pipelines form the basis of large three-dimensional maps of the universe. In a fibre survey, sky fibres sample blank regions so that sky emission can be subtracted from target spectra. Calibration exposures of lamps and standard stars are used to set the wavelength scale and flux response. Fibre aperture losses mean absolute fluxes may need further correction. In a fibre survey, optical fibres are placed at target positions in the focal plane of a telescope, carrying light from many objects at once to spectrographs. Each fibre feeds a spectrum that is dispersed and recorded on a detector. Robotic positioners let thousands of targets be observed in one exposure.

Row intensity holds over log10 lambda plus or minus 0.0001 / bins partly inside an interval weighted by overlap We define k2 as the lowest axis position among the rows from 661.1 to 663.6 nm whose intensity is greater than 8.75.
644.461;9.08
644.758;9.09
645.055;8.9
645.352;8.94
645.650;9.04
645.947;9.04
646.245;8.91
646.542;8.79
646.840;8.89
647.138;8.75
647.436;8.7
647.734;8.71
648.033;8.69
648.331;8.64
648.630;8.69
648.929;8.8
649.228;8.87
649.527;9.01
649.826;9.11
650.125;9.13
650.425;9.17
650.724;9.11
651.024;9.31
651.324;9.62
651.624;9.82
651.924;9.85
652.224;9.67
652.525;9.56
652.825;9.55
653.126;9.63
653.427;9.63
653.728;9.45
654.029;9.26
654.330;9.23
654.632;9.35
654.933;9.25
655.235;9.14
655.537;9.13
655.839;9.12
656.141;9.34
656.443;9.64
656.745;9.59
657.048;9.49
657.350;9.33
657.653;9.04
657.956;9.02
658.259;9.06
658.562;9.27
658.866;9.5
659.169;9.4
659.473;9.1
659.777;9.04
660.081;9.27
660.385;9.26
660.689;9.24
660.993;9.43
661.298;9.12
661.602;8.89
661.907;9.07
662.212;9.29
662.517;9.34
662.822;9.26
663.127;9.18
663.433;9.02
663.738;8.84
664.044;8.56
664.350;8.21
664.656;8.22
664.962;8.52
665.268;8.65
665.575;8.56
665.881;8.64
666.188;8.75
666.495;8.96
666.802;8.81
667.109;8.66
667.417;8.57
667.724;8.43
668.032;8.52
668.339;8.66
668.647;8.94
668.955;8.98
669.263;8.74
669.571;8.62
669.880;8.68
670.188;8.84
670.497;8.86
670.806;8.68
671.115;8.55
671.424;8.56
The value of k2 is 661.298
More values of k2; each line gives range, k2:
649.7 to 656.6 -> 649.826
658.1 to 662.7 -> 658.259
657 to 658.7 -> 657.048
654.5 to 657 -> 654.632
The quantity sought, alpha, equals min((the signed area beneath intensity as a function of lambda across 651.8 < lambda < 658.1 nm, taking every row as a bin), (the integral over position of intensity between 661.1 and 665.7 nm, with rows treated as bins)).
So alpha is 41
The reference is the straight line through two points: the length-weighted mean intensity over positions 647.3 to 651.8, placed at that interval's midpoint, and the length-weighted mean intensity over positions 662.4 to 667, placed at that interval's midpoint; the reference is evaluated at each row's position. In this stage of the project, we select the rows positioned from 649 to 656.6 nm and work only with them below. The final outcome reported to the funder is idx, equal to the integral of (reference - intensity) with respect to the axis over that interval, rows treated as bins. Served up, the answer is -2.9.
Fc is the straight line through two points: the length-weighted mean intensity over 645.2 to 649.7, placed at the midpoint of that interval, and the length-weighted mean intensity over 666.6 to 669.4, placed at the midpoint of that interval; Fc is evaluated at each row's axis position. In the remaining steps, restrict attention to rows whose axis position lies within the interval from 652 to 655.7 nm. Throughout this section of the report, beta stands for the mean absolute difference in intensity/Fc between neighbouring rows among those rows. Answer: 0.010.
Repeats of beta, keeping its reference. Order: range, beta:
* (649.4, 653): 0.013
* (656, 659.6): 0.019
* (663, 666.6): 0.020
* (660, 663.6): 0.016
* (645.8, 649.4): 0.009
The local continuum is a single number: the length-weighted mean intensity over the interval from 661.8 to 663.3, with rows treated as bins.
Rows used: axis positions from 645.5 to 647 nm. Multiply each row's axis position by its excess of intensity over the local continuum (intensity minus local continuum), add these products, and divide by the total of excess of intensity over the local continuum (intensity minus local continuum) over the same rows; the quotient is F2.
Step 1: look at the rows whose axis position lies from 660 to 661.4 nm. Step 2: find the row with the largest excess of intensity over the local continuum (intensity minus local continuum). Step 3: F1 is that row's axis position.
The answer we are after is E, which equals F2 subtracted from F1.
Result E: 14.64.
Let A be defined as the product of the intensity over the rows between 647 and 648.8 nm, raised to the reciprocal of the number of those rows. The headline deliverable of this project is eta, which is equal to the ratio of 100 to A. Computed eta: 11.5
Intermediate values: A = 8.70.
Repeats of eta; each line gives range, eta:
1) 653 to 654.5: 10.6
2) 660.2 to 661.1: 10.7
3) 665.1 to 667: 11.5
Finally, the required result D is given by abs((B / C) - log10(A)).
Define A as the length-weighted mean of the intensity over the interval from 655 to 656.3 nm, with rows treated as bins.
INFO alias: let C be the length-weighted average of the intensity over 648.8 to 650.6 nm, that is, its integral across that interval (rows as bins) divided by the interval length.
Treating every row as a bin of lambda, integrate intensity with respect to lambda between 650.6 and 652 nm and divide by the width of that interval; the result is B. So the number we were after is 0.09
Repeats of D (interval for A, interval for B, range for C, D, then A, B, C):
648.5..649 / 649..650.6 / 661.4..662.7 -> 0.05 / 8.73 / 9.0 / 9.15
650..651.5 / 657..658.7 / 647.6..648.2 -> 0.09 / 9.28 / 9.2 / 8.70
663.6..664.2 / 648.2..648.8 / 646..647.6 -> 0.04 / 8.69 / 8.7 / 8.82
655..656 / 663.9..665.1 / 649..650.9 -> 0.04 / 9.14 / 8.4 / 9.06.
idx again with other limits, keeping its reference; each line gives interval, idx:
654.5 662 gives -2.8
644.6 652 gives 0.3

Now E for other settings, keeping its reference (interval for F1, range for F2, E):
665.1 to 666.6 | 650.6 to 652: 14.79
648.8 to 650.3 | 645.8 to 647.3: 3.48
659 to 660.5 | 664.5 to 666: -6.02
